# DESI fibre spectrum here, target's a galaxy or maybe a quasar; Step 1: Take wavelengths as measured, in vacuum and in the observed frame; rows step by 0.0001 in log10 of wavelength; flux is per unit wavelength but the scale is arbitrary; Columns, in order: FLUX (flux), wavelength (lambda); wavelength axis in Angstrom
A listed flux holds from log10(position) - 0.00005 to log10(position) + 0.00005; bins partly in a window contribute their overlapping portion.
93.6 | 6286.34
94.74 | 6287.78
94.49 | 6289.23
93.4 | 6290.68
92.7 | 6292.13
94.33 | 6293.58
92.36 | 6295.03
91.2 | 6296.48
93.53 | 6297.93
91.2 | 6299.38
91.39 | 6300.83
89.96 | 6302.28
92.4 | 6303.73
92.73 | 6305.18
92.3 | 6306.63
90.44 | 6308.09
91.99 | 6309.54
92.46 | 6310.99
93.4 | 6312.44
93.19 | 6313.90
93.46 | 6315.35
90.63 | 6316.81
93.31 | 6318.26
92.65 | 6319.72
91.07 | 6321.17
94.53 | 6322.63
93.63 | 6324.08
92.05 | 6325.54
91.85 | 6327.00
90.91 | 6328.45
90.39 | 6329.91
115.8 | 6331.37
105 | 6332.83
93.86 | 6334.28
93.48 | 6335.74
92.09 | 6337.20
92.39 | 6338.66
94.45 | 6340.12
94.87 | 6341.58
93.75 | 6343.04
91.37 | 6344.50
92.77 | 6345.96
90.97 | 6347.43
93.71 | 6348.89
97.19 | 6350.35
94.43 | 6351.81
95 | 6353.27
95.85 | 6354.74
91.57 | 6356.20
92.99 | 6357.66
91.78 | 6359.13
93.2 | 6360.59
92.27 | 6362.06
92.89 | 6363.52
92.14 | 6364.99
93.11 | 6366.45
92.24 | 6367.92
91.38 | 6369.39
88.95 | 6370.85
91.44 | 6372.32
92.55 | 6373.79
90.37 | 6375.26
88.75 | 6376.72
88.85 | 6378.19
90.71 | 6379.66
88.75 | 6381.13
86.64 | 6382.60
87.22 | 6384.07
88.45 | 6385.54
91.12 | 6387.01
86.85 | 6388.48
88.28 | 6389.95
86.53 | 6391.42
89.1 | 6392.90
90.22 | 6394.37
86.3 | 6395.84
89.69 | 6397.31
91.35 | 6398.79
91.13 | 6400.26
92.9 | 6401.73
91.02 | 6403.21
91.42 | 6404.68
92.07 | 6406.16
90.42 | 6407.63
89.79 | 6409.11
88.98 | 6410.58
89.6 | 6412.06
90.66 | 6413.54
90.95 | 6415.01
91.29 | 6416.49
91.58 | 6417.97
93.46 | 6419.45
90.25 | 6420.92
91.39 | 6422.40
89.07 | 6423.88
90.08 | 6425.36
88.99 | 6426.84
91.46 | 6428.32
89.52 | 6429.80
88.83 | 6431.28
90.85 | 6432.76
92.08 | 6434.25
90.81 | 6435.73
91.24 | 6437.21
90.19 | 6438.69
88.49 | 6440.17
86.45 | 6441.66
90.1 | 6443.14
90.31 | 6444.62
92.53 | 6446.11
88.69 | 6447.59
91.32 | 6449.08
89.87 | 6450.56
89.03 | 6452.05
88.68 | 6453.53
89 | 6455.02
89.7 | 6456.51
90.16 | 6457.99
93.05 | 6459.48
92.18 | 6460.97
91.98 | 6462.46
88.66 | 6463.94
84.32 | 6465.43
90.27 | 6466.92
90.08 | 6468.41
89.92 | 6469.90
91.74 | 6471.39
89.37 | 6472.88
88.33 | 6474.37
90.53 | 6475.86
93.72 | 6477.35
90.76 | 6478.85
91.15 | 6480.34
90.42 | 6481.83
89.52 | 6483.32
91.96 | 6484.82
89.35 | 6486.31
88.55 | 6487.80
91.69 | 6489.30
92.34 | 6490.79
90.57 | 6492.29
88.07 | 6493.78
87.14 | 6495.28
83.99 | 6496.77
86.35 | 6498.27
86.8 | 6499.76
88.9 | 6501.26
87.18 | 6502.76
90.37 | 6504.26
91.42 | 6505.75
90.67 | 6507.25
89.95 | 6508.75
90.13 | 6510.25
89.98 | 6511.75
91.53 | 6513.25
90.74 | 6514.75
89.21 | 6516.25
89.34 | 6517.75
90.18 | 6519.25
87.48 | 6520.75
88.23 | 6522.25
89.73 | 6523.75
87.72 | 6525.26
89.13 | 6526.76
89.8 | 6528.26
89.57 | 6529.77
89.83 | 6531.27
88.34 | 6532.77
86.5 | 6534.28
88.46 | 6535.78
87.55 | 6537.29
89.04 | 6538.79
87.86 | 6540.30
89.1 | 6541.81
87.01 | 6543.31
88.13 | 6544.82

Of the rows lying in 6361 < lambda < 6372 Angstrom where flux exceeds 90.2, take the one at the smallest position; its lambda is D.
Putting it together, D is 6362.06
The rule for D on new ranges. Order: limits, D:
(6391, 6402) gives 6394.37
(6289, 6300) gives 6289.23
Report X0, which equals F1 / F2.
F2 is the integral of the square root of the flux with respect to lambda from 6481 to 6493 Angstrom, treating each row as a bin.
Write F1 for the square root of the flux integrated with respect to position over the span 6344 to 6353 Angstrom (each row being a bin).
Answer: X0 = 0.8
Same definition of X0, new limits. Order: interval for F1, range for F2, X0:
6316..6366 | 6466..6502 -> 1.4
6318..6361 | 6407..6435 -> 1.6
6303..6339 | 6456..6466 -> 3.7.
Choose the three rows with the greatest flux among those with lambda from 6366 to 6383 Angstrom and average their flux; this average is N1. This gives 93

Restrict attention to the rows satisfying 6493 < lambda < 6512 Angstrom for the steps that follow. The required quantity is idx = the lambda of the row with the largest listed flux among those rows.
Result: 6505.75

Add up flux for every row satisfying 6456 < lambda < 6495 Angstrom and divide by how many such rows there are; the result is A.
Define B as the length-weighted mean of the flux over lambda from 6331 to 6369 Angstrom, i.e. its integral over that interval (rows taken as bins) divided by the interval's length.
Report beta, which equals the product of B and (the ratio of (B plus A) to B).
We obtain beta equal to 185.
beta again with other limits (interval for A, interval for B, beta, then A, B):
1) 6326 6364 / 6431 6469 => 184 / 94.4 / 90.0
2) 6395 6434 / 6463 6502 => 180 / 90.5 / 89.4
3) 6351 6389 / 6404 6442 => 182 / 91.1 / 90.4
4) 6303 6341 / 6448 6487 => 184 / 93.9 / 90.2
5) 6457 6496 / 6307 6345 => 184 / 90.2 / 94.0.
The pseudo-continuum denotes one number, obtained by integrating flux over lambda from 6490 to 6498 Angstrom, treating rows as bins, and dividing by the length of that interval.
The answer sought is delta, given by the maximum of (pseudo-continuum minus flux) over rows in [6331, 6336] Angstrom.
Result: -5.1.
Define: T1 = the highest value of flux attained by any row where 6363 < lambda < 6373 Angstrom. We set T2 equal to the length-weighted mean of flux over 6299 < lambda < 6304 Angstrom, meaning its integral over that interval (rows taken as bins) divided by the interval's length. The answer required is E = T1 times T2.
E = 8491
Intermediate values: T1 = 93.11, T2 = 91.2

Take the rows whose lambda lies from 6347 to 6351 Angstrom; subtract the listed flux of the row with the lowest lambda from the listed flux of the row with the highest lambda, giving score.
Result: 6.2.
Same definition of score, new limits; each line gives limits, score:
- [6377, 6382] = -0.1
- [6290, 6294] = 0.9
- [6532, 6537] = 0.1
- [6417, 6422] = -1.3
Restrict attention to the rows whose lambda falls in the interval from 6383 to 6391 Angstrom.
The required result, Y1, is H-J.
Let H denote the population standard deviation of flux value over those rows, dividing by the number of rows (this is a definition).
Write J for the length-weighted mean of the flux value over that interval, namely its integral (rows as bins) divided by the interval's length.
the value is -86.8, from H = 1.5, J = 88.3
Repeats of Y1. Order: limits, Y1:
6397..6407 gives -90.5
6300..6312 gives -90.9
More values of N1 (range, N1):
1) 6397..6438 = 93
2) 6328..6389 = 106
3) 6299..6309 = 92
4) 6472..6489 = 92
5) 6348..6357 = 96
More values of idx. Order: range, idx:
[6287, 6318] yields 6287.78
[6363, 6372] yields 6366.45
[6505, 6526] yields 6513.25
